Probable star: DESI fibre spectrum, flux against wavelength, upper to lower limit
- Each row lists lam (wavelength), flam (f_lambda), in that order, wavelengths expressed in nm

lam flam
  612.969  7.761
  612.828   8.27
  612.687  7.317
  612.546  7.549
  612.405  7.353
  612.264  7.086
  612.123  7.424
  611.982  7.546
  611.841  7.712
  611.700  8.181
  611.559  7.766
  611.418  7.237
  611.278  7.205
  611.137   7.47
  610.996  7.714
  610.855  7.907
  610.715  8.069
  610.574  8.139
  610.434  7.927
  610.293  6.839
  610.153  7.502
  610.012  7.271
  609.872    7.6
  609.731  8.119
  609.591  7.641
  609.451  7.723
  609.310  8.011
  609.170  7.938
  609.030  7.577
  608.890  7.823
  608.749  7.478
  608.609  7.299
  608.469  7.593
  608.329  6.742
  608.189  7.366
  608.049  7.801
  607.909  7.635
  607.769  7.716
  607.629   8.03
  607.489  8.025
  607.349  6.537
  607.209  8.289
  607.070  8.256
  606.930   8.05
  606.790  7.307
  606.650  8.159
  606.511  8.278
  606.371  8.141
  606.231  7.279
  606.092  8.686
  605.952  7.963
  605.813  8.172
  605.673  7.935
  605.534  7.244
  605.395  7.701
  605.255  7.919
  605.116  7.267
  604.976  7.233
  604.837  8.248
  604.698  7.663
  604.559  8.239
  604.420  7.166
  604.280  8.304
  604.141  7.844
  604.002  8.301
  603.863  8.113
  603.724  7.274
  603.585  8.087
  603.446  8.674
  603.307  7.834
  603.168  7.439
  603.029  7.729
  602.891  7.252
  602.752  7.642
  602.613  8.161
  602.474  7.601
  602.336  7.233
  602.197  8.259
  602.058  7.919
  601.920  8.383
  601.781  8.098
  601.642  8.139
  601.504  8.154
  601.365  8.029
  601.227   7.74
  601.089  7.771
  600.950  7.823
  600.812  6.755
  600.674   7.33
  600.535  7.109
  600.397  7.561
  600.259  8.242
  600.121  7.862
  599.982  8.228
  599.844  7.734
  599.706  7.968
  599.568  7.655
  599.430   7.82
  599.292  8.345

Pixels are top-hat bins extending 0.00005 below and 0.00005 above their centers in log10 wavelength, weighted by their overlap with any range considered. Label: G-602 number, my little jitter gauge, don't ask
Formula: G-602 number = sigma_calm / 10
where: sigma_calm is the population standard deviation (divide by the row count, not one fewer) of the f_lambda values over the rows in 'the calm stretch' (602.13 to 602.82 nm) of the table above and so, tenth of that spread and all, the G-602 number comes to 0.038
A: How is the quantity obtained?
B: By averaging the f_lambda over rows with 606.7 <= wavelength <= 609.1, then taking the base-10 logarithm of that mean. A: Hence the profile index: 0.882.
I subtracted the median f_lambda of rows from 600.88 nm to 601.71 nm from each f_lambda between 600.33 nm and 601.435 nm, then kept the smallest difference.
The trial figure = -1.2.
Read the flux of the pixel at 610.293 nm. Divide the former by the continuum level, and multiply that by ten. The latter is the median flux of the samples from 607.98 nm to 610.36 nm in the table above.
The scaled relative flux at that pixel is 9.0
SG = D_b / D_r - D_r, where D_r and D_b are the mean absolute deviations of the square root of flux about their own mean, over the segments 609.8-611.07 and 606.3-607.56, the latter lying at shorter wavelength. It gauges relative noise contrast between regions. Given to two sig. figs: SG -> 1.3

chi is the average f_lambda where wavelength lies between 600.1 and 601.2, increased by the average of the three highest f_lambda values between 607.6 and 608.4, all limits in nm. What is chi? 15.4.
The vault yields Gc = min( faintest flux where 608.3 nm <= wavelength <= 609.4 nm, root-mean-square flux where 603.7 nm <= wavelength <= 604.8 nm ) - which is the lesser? 6.74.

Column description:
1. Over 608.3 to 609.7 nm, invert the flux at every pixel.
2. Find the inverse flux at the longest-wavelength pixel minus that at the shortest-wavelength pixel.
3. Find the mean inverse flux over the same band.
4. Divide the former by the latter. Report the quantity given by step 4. -0.13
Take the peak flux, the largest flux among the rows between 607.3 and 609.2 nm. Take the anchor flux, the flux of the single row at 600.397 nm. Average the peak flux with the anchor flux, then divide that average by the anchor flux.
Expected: 1.03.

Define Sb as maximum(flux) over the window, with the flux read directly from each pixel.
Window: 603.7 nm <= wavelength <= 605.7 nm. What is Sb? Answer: 8.304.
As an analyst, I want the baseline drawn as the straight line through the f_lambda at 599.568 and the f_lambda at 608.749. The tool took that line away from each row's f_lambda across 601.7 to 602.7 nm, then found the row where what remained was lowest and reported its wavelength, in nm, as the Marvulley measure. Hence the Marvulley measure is 602.336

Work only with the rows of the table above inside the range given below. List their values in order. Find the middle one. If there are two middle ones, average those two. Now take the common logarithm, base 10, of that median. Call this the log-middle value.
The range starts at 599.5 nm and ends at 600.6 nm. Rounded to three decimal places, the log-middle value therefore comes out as 0.892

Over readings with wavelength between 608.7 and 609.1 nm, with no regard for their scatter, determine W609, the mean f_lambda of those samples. 7.63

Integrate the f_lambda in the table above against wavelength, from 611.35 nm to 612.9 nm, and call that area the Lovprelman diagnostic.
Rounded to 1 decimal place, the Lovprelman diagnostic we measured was 11.8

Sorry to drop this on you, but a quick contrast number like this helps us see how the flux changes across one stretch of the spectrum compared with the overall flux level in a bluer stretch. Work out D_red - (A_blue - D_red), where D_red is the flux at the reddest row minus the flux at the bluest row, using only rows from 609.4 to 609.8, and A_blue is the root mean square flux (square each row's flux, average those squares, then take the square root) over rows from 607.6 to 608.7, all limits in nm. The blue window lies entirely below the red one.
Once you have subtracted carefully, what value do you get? -6.7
